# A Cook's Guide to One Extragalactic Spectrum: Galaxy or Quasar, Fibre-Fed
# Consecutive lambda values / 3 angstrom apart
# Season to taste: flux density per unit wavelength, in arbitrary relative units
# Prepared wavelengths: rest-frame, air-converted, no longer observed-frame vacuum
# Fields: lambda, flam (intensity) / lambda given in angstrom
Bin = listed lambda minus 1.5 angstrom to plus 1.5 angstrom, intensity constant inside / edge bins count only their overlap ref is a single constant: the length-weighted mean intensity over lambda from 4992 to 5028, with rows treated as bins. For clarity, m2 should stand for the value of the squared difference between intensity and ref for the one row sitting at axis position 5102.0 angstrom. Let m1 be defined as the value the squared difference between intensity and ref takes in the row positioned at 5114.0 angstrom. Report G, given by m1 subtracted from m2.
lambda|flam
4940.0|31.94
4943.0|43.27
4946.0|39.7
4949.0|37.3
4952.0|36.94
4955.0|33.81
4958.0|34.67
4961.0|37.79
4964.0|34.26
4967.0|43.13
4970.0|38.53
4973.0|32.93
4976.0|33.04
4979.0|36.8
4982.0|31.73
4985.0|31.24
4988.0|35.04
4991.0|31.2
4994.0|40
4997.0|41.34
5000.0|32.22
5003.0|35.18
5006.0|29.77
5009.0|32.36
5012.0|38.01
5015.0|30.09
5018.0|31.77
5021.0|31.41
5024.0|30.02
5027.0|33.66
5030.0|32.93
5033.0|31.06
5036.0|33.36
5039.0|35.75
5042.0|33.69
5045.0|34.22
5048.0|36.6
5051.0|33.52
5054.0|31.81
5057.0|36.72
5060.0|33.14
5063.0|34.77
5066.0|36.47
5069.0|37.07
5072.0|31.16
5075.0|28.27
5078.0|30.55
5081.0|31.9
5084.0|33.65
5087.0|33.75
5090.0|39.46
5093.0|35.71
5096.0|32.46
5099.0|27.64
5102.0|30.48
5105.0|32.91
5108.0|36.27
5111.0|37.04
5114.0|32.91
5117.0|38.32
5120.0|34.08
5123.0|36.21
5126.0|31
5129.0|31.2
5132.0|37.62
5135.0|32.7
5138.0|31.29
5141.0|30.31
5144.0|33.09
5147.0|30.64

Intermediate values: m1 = 1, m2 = 11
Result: 10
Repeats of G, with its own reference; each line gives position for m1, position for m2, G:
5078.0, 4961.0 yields 6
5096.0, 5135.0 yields -1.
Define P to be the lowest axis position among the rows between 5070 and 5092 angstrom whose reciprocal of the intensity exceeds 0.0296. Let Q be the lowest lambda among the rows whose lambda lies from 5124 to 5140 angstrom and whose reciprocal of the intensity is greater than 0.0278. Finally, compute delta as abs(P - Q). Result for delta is 54 angstrom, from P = 5072.0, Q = 5126.0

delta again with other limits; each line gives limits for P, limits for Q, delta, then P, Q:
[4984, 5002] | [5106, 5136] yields 129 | 4985.0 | 5114.0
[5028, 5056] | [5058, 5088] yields 30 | 5030.0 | 5060.0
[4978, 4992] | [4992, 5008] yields 18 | 4982.0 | 5000.0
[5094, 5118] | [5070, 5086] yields 24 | 5096.0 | 5072.0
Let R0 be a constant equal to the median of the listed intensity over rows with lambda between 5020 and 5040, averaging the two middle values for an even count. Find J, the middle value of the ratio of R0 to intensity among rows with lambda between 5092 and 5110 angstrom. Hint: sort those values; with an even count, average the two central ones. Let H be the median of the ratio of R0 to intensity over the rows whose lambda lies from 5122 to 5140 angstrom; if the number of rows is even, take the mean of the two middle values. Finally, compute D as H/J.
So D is 1.02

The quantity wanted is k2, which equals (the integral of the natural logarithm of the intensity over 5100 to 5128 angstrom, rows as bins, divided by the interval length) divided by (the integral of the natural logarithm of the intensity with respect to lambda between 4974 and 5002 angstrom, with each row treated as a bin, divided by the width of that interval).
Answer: 1.00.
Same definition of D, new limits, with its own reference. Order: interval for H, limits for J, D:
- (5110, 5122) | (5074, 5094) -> 0.95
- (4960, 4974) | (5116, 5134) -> 0.93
